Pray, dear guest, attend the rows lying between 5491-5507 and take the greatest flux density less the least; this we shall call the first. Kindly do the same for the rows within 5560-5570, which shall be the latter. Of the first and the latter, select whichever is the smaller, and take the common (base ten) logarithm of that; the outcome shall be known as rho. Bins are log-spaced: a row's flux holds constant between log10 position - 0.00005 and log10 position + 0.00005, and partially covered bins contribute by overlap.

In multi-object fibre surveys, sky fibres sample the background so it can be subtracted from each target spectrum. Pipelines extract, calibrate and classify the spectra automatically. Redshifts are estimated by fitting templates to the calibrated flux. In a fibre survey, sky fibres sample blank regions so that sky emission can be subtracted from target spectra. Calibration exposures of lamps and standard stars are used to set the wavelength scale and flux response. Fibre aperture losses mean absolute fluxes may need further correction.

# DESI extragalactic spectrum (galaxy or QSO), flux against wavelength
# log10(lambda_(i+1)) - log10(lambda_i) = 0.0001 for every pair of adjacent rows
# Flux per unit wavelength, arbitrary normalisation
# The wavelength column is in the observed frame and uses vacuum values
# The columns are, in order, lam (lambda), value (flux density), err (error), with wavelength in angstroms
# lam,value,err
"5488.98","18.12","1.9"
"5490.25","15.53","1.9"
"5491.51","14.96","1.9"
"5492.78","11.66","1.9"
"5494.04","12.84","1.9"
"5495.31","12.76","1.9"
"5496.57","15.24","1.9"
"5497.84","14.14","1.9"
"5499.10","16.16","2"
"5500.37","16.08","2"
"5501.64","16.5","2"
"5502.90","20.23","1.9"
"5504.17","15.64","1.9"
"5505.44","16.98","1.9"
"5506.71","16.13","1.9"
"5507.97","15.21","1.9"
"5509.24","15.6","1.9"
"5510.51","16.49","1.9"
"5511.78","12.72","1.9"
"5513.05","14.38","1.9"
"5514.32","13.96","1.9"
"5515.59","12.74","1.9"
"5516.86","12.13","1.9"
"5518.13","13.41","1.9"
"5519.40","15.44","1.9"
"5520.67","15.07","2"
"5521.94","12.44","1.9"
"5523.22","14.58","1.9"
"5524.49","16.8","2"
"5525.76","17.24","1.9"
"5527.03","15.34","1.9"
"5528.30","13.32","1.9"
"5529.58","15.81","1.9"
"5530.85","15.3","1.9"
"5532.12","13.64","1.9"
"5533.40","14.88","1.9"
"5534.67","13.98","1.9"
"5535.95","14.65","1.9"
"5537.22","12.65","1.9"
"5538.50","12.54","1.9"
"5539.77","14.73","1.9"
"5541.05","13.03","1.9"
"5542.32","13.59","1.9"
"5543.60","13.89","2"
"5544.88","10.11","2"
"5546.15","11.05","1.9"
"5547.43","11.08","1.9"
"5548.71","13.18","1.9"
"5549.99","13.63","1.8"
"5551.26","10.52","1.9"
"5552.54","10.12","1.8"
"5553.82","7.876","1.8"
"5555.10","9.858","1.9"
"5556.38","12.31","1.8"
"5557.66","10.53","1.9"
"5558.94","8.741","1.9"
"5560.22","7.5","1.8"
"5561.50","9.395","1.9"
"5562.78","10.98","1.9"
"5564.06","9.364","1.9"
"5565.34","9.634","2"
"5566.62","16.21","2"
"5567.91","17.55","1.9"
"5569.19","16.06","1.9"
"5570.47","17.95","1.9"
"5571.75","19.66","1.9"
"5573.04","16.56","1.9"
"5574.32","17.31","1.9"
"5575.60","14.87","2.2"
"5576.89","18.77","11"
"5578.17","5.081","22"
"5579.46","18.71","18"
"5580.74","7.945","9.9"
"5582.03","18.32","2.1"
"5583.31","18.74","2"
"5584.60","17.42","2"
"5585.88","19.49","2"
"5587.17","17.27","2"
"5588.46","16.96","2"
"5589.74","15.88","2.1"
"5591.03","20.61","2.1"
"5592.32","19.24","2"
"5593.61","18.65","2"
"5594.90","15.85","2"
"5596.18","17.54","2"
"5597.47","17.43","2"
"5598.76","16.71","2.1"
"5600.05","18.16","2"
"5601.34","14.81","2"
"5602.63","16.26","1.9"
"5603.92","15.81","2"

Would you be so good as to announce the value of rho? 0.93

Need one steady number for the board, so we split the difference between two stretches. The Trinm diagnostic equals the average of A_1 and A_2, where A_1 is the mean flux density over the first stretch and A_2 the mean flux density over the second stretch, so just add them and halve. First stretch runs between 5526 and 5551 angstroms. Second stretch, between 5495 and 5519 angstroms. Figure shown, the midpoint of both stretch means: 14.3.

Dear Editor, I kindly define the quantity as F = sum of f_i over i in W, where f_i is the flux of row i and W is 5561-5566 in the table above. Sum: 39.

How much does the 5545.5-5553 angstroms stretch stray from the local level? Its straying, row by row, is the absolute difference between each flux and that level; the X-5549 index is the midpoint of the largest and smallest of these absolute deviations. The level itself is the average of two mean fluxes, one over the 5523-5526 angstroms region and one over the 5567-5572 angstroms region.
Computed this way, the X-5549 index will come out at 5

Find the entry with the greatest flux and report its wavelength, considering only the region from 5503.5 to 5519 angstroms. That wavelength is 5505.44 angstroms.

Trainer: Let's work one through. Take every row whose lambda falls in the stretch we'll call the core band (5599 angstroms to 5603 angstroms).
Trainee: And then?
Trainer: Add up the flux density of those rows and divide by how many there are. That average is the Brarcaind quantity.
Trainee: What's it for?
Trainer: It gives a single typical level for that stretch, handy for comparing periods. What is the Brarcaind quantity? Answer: 16.4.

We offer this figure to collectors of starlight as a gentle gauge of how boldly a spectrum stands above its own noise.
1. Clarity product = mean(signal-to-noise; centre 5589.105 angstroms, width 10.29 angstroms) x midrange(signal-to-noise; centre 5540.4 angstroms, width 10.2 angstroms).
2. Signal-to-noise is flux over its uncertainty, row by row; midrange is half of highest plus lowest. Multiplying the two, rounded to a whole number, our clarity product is 58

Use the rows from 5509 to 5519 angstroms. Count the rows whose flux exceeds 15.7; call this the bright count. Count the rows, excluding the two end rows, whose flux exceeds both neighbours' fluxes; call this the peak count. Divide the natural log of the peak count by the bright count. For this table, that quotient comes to 0.69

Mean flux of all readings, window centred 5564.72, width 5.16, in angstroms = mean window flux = 12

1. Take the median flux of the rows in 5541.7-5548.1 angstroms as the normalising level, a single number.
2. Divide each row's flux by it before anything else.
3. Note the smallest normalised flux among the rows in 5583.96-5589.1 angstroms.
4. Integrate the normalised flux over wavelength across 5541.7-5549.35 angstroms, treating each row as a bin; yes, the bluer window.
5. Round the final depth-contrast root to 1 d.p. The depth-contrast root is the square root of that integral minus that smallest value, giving 2.6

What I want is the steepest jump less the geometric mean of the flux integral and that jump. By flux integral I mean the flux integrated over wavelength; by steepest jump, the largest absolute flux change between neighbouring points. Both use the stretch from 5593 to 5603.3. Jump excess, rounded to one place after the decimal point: -20.8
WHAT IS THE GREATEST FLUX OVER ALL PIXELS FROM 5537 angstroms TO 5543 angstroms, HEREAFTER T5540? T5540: 14.73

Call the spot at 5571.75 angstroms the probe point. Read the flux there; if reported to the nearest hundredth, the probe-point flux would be 19.66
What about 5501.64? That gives 16.50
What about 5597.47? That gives 17.43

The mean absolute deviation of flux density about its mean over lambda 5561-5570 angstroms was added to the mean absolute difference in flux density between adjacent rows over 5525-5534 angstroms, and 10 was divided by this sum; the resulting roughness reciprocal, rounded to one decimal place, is 2.0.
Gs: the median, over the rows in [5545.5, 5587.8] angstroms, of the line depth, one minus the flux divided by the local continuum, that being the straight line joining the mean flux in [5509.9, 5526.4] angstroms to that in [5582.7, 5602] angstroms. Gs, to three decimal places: 0.163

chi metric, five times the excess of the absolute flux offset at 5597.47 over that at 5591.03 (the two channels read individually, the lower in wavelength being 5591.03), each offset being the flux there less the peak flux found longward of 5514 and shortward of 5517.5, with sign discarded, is -16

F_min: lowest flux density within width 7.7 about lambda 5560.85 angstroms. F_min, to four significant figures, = 7.500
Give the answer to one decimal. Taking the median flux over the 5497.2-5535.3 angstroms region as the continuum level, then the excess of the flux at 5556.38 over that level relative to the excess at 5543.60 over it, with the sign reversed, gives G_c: -2.2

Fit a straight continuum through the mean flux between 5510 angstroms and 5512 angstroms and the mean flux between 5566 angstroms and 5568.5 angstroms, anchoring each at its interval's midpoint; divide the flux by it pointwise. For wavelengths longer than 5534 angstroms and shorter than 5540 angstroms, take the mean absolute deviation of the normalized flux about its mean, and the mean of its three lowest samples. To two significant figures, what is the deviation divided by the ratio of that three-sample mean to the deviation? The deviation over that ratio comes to 0.0040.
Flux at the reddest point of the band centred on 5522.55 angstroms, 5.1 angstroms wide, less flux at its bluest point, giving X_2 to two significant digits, 1.7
